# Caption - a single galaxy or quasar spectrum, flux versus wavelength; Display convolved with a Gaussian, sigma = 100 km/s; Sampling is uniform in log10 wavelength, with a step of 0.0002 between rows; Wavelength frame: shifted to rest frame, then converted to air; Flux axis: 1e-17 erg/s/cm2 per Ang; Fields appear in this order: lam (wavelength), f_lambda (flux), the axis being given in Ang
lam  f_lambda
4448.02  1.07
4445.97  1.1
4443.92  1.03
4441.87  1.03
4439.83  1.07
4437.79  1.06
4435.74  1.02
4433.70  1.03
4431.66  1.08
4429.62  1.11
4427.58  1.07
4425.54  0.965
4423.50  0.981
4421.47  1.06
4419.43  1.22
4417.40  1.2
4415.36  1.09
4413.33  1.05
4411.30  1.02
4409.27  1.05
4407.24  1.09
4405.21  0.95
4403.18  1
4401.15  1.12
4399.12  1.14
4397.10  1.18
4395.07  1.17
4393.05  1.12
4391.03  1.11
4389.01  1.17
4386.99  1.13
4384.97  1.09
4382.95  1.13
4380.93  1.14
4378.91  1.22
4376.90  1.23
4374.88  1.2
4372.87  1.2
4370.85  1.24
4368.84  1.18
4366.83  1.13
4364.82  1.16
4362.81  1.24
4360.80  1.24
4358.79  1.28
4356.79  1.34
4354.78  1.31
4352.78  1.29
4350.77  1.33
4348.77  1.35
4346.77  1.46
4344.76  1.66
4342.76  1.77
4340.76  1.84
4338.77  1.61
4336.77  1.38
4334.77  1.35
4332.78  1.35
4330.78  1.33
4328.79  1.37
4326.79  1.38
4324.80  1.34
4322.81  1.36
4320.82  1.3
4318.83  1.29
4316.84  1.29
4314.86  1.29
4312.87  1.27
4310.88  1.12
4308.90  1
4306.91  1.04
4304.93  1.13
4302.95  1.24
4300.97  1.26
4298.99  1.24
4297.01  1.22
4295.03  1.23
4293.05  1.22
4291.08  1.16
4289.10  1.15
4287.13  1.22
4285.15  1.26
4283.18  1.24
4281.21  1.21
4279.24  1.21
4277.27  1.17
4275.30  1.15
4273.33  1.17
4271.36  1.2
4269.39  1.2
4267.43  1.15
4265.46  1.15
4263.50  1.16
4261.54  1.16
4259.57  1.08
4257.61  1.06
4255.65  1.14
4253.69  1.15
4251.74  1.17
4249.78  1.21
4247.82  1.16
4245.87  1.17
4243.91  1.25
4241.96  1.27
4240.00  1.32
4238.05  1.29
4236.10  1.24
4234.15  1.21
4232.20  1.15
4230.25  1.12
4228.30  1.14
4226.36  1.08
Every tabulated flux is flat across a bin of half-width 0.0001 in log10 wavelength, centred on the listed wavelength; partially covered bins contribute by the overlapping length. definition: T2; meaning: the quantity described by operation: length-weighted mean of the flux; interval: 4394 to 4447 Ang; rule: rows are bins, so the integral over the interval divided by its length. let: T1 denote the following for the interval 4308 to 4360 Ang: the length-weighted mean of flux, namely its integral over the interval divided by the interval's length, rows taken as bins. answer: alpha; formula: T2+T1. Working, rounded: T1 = 1.37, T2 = 1.07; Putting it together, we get 2.44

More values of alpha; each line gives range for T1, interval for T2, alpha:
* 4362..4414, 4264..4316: 2.32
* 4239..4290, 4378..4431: 2.28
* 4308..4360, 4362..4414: 2.51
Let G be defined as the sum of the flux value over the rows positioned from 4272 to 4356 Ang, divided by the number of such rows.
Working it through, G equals 1.30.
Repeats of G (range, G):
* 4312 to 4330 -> 1.32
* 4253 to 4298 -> 1.18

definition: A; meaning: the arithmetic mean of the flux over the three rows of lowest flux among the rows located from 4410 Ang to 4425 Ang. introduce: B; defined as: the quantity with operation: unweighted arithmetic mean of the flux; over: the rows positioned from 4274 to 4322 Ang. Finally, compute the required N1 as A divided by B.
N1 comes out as 0.84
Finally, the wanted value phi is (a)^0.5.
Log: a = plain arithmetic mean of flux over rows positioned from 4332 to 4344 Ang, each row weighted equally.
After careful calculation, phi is 1.24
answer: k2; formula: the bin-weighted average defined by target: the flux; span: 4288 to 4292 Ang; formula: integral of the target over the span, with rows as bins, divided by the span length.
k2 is 1.16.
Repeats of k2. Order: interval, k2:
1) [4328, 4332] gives 1.35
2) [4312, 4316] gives 1.28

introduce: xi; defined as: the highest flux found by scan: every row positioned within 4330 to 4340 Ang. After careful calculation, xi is 1.61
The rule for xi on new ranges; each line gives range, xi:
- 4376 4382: 1.23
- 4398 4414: 1.14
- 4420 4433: 1.11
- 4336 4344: 1.84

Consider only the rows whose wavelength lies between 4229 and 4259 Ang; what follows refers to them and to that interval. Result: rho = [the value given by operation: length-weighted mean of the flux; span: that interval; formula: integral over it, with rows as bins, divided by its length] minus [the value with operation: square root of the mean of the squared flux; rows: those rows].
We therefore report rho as -0.0040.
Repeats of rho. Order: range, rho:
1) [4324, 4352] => -0.0107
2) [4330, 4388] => -0.0138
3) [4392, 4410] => -0.0020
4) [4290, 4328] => -0.0034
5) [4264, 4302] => -0.0010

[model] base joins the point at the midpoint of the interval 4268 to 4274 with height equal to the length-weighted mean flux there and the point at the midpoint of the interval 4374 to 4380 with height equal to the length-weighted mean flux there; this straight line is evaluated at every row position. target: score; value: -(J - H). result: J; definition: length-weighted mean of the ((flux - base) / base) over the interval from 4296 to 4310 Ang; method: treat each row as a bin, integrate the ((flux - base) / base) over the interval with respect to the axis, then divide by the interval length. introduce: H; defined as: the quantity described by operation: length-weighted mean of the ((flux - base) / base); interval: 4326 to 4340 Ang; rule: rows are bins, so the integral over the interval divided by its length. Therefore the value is 0.19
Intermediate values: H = 0.165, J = -0.03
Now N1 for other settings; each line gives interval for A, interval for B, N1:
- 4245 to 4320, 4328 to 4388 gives 0.78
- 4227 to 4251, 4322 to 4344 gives 0.78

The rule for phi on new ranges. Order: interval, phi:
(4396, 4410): 1.04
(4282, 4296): 1.10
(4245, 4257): 1.08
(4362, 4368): 1.08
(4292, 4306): 1.10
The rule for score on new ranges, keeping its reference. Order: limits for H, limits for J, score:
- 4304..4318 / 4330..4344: -0.29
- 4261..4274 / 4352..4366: -0.06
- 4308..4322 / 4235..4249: -0.03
